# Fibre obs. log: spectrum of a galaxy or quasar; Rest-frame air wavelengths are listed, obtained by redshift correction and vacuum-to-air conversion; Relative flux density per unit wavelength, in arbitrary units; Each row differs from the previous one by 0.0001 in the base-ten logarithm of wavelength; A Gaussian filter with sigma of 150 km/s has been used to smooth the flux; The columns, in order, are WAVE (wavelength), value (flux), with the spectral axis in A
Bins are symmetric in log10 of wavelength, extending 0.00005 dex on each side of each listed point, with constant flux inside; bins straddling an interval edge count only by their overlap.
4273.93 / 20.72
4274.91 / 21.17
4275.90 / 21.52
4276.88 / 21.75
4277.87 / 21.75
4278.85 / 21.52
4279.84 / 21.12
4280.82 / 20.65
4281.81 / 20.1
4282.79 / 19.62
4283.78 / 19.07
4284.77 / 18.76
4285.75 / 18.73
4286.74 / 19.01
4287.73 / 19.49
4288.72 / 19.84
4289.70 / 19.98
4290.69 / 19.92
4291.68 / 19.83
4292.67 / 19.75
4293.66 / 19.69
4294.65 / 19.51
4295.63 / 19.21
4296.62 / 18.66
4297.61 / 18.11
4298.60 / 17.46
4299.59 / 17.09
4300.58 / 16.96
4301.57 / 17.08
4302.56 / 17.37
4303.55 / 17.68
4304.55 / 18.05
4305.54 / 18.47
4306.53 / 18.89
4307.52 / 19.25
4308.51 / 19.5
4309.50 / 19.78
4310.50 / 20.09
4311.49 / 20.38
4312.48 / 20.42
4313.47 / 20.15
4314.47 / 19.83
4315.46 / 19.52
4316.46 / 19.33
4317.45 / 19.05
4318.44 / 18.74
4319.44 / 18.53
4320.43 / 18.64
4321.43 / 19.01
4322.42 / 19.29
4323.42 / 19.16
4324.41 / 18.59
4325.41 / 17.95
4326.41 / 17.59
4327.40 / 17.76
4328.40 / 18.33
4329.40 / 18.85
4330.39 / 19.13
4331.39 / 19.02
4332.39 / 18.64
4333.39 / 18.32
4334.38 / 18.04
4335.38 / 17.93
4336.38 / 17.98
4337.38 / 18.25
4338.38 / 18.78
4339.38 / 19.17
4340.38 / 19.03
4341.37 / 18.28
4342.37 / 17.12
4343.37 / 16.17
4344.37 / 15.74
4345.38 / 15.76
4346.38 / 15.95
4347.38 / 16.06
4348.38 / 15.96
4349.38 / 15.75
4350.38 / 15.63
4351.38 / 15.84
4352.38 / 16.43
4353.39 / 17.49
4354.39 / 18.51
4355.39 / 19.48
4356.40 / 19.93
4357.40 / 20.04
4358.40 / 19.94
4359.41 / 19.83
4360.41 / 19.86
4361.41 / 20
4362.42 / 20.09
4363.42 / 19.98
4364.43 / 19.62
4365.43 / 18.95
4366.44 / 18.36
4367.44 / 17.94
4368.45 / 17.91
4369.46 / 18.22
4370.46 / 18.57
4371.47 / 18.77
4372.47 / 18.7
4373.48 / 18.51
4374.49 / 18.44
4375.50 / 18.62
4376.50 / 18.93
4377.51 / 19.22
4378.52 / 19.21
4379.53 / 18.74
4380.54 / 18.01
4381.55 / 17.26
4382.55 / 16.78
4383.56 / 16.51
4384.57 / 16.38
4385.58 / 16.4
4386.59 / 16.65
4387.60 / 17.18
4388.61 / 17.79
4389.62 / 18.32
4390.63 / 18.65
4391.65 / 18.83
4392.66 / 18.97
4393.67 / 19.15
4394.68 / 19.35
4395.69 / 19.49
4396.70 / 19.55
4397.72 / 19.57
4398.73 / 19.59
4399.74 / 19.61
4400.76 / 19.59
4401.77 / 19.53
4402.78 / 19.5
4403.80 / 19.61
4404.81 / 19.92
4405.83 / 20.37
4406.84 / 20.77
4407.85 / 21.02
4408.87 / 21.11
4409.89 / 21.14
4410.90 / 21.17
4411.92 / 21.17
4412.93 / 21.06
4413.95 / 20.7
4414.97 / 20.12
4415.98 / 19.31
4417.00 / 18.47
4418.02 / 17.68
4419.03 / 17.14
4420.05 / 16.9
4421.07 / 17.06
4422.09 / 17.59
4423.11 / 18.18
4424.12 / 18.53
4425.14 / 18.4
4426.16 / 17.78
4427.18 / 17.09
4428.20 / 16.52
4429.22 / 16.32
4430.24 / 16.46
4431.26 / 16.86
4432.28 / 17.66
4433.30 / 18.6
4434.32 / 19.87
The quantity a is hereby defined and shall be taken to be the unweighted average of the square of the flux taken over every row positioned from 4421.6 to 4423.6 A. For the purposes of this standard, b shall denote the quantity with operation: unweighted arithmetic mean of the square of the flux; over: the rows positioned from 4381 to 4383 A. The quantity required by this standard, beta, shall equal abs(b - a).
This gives 30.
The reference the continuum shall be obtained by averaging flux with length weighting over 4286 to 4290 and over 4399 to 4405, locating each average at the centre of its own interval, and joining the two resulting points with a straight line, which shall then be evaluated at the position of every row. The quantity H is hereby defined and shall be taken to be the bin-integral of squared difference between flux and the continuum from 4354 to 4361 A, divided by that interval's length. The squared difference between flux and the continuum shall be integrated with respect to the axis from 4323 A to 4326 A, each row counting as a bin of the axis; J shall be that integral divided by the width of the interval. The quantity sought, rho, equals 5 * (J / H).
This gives 27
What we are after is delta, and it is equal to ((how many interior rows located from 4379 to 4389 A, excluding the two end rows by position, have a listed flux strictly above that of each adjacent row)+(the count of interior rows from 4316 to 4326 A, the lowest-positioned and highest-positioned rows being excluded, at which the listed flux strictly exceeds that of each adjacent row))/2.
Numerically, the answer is 0.5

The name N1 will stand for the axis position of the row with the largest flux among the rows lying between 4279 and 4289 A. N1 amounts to 4279.84 A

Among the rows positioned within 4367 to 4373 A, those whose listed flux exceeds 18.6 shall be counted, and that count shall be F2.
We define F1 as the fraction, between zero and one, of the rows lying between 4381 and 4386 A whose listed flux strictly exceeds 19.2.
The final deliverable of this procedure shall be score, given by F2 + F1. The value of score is 2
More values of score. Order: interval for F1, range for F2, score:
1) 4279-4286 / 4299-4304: 1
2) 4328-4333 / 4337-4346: 3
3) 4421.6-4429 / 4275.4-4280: 5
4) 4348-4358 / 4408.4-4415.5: 7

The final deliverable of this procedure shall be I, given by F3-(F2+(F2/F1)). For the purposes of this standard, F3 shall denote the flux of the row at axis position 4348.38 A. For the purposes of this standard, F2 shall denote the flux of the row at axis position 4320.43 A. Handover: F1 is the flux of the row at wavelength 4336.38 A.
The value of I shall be -3.7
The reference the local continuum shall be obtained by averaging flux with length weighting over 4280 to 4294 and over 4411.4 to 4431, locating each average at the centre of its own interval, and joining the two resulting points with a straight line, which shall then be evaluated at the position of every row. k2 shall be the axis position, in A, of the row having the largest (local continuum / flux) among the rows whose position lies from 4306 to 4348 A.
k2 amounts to 4344.37 A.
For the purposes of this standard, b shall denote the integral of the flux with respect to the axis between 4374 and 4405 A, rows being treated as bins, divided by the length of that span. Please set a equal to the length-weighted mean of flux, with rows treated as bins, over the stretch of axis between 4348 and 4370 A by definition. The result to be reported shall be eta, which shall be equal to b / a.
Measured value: 1.00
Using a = 18.46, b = 18.5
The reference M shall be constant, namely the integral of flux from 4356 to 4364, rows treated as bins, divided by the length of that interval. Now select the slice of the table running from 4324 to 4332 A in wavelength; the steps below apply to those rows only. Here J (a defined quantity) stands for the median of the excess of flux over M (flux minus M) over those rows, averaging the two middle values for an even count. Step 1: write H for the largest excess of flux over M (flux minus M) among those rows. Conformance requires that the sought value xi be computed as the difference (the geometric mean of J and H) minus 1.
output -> 0.1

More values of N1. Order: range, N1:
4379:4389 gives 4379.53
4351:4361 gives 4357.40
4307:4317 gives 4312.48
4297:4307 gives 4306.53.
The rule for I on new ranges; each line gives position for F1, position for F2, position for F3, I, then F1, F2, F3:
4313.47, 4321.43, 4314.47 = -0.1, 20.15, 19.01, 19.83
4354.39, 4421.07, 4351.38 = -2.1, 18.51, 17.06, 15.84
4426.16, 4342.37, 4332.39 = 0.6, 17.78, 17.12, 18.64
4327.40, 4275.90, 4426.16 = -5.0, 17.76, 21.52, 17.78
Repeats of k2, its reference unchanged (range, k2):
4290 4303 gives 4300.58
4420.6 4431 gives 4429.22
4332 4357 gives 4350.38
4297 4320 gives 4300.58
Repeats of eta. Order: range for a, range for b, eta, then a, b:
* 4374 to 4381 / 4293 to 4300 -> 0.99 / 18.74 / 18.6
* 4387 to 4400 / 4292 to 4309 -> 0.97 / 18.90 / 18.4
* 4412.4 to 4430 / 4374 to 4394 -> 0.99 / 18.15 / 18.0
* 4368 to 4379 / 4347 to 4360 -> 0.95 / 18.65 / 17.8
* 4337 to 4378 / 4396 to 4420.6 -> 1.09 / 18.19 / 19.8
